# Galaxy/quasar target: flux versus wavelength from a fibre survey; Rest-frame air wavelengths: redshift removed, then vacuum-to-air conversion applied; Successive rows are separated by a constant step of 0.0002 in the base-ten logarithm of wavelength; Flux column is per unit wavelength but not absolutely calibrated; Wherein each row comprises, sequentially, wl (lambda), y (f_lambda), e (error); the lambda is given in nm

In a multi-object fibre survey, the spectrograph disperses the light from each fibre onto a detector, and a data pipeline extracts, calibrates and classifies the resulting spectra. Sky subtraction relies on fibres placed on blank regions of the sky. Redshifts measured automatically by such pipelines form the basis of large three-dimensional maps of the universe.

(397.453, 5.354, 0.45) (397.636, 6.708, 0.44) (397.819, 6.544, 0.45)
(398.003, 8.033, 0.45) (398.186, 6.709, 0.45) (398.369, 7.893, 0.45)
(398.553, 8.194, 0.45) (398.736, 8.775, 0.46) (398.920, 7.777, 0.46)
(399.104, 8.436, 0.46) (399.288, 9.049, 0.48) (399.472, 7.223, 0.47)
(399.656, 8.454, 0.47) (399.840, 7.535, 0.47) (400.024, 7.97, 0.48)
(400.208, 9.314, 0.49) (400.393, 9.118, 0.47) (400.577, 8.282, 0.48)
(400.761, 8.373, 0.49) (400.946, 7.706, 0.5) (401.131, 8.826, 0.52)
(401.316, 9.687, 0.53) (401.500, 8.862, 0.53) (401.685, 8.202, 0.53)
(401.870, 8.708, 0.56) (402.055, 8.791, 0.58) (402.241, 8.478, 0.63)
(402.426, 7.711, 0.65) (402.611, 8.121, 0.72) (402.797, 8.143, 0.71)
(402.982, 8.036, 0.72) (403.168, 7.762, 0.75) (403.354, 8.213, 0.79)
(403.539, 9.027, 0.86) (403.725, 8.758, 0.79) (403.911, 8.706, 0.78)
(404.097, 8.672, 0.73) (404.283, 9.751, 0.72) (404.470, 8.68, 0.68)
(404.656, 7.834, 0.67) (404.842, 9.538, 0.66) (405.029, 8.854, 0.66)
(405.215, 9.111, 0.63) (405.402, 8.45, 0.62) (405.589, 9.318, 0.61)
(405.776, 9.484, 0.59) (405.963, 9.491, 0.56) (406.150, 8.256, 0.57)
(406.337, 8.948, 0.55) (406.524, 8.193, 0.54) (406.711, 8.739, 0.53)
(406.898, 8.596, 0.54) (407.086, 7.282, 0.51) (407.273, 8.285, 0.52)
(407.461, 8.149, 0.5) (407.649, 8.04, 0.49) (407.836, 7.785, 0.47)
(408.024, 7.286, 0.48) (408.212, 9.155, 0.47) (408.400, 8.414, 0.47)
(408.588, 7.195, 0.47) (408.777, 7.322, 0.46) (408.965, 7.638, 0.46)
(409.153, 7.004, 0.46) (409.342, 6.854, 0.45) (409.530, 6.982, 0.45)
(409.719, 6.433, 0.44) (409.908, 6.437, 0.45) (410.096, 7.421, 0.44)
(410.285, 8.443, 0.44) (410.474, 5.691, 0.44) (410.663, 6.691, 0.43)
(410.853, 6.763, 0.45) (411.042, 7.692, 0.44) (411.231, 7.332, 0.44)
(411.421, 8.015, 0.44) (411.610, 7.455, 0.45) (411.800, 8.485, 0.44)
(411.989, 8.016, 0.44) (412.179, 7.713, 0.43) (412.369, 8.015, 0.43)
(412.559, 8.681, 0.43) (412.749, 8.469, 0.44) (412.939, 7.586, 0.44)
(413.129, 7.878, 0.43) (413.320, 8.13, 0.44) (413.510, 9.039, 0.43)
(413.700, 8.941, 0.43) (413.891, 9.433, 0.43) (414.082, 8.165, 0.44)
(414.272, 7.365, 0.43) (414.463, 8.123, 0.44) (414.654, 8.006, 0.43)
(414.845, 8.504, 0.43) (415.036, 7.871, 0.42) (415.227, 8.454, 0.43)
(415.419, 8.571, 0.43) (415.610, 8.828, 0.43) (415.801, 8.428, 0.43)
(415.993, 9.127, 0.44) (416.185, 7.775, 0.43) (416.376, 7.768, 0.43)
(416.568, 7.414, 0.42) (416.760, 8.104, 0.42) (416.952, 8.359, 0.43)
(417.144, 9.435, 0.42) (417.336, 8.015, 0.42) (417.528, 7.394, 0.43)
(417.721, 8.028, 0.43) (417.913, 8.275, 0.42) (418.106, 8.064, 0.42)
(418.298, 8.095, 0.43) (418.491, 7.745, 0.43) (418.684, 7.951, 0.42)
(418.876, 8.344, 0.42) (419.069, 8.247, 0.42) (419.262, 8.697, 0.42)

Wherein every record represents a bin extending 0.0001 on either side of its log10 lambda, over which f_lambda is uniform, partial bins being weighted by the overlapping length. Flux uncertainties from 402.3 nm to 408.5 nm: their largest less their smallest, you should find 0.39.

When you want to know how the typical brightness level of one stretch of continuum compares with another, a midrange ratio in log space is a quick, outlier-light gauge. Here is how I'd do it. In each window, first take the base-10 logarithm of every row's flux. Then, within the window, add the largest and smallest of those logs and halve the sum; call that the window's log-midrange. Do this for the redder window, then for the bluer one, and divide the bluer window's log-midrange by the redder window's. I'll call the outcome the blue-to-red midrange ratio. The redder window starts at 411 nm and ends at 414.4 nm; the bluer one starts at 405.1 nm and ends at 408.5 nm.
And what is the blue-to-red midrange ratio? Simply 1.00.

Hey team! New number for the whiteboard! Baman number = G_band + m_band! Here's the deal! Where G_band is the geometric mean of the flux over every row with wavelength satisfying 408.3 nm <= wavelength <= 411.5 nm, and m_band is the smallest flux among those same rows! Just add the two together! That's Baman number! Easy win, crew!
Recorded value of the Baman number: 12.9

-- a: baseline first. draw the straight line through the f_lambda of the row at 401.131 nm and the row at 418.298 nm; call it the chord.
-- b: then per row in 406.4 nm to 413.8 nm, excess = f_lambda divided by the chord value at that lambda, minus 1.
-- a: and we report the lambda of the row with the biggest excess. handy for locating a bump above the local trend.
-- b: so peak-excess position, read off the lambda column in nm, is 413.510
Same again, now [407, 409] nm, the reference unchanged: 408.212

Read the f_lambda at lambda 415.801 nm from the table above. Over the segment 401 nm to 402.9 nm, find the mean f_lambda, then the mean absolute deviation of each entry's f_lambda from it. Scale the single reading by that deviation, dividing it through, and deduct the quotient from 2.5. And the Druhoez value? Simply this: -17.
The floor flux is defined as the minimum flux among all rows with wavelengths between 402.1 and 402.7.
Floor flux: 7.711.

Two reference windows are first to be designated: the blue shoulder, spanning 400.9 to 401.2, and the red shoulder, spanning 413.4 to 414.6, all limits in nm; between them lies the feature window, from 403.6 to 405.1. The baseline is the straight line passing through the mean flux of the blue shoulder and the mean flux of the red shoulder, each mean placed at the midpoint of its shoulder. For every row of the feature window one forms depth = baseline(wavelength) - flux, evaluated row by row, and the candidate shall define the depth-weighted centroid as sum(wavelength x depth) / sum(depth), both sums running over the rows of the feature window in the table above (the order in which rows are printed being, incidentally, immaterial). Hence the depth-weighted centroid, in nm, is 404.40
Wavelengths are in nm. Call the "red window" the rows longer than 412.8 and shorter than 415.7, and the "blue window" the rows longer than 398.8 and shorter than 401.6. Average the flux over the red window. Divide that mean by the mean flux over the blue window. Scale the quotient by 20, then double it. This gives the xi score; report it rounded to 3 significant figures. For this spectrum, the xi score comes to 39.5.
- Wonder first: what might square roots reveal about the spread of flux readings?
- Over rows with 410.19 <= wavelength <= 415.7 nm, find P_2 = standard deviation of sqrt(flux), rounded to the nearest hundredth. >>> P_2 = 0.14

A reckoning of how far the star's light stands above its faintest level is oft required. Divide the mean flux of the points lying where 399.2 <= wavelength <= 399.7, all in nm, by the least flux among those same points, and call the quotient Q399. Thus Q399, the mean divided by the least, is 1.14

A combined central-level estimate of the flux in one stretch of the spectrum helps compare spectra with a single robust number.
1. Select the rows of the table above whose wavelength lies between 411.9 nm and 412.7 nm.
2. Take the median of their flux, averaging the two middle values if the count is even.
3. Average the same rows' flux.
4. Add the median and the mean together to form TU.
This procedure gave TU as 16.1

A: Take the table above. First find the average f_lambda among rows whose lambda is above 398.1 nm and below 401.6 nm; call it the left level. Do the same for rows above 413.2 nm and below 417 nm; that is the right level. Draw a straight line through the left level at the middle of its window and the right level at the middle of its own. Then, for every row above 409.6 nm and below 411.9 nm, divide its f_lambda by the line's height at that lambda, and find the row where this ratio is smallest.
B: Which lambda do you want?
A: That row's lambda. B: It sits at 410.474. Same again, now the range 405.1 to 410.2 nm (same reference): 409.719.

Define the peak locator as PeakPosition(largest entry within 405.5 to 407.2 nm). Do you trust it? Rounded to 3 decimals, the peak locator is 405.963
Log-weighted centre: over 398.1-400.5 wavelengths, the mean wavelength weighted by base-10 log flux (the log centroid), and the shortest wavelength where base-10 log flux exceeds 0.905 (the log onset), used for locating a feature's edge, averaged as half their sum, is 398.93 nm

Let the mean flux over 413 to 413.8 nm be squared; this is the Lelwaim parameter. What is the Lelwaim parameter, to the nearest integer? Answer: 72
